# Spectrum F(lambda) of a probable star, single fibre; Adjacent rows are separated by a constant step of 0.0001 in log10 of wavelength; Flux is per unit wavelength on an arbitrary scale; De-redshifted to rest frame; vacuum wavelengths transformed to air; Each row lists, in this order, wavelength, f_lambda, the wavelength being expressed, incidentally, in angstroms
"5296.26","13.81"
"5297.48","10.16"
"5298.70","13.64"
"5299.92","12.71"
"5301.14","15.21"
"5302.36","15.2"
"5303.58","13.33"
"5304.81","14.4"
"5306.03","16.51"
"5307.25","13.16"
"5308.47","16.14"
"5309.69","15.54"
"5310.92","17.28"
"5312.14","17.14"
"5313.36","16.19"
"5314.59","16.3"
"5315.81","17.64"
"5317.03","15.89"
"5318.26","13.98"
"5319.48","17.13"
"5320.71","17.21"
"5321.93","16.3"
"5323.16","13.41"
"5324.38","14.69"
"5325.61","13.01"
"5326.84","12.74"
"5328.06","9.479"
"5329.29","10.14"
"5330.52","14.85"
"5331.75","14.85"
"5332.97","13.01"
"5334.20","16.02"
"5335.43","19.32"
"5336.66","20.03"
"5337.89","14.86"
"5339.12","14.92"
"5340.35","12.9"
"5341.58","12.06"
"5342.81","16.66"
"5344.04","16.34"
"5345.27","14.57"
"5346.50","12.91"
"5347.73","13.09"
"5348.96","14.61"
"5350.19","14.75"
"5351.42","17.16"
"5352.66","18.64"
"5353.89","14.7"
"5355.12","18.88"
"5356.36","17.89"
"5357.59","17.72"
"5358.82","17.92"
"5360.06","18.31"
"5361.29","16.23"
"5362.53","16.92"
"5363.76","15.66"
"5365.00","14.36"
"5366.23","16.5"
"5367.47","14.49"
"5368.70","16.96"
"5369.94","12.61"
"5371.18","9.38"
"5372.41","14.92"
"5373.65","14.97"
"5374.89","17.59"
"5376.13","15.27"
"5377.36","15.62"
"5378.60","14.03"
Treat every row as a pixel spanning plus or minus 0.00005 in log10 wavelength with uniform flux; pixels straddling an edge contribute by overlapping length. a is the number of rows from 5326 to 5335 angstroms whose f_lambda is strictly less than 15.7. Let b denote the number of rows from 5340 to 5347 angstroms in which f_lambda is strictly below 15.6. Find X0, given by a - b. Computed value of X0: 2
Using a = 6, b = 4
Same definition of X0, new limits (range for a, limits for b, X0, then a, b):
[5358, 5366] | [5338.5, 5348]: -4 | 2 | 6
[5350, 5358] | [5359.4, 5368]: 0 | 2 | 2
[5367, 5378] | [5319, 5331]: 0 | 7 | 7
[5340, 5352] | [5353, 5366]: 5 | 7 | 2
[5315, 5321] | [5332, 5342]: -4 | 1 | 5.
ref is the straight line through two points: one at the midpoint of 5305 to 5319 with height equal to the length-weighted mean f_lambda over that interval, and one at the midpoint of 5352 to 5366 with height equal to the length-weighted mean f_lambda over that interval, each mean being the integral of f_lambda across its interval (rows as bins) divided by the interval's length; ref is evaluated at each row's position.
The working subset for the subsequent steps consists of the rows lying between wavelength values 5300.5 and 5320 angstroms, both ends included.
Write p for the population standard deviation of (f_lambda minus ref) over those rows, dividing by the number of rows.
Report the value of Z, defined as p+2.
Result 3.3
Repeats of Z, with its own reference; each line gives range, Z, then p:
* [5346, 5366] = 3.9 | 1.9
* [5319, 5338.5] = 4.8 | 2.8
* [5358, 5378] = 4.2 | 2.2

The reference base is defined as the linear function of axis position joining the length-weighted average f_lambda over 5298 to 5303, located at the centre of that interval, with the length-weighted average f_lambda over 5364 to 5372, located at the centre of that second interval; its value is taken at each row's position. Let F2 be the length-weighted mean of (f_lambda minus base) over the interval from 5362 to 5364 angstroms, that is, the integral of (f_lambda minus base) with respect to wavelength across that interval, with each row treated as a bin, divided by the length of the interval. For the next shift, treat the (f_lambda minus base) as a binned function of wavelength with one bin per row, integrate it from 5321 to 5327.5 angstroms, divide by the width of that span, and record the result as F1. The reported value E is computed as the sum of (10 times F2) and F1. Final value 22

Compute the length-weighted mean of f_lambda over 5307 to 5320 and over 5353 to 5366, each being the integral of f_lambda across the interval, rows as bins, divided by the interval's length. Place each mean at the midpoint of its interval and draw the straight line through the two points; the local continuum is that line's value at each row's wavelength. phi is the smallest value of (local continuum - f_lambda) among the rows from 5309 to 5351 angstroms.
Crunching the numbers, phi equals -4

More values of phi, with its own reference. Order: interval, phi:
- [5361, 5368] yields 0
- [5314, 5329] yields -1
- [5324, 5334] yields 2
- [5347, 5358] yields -2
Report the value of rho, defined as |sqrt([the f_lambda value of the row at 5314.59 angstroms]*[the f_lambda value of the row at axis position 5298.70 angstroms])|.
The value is 14.9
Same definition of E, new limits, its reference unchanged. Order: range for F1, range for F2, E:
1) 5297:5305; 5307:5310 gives 9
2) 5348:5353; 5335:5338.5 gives 40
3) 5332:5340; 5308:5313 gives 26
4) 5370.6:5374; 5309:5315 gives 22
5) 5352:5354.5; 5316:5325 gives 17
